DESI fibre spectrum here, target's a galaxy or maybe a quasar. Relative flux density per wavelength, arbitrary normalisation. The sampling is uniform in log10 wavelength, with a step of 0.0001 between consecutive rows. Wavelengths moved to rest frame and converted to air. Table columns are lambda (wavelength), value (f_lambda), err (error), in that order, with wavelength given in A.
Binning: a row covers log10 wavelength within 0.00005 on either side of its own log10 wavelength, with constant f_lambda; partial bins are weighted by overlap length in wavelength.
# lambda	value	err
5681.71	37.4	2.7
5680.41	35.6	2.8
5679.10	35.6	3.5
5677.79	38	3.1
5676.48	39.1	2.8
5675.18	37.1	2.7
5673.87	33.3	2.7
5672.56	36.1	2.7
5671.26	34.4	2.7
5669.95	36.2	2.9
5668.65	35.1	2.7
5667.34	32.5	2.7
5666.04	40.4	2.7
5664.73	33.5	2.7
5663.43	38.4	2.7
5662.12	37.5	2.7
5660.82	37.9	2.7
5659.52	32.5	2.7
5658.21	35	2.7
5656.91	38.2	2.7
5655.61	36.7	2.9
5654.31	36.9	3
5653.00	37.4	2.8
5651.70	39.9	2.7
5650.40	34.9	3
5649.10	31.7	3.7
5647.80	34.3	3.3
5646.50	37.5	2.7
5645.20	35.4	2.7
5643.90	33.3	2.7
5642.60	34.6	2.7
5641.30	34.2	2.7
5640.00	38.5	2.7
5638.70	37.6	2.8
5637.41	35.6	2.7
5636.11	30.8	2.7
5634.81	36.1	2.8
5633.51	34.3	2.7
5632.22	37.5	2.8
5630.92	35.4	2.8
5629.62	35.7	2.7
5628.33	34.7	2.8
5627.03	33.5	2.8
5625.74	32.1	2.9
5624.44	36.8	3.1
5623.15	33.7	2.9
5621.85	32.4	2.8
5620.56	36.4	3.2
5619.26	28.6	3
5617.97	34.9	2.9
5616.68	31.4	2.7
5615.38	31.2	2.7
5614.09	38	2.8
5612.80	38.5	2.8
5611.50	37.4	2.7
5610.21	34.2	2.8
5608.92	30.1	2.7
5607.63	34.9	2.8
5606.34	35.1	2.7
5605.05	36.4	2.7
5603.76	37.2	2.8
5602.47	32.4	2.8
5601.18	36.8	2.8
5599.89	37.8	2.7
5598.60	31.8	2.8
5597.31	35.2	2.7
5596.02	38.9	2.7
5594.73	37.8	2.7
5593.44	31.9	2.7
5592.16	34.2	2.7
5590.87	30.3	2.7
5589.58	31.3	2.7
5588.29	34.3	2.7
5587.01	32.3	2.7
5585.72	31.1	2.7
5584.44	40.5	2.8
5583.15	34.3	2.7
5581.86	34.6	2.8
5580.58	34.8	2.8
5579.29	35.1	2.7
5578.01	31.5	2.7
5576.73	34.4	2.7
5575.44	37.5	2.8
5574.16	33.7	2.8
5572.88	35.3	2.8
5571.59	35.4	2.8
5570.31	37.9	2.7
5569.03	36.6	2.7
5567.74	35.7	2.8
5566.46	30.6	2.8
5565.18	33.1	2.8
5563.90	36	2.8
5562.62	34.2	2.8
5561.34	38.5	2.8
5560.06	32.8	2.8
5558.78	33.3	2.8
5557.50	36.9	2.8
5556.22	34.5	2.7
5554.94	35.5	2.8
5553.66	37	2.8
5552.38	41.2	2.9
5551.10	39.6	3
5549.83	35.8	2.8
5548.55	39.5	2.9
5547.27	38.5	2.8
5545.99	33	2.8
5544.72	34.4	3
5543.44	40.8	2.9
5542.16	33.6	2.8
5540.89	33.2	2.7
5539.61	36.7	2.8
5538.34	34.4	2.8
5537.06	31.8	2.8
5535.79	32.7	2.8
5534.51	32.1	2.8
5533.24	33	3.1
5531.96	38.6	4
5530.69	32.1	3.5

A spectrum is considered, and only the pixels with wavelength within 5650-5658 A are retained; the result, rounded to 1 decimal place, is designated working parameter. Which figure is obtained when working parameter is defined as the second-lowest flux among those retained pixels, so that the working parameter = 36.7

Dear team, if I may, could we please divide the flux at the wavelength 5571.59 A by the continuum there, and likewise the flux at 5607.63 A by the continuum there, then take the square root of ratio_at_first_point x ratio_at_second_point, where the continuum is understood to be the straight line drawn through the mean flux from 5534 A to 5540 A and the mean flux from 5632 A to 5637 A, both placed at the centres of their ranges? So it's 1.03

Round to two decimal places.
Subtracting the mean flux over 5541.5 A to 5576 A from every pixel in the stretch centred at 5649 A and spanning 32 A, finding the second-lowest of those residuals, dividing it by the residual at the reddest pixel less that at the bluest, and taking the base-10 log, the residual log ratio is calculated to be 0.73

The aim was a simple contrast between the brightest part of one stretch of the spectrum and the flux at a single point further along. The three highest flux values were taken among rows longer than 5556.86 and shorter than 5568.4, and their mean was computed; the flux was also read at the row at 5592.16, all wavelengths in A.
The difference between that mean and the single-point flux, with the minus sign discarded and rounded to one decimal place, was 2.9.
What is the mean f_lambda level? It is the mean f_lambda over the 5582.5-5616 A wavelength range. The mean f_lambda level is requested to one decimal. 34.8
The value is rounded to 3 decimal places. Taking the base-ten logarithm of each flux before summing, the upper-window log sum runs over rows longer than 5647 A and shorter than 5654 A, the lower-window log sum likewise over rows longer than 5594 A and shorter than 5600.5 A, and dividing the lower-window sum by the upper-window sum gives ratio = 1.005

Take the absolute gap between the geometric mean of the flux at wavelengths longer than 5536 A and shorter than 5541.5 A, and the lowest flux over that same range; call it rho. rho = 2.2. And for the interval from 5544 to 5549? 3.2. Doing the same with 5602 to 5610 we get 4.2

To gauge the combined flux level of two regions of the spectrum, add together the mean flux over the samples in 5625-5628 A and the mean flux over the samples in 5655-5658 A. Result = 70.2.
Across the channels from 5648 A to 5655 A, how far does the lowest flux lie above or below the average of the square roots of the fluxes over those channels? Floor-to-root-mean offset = 25.7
